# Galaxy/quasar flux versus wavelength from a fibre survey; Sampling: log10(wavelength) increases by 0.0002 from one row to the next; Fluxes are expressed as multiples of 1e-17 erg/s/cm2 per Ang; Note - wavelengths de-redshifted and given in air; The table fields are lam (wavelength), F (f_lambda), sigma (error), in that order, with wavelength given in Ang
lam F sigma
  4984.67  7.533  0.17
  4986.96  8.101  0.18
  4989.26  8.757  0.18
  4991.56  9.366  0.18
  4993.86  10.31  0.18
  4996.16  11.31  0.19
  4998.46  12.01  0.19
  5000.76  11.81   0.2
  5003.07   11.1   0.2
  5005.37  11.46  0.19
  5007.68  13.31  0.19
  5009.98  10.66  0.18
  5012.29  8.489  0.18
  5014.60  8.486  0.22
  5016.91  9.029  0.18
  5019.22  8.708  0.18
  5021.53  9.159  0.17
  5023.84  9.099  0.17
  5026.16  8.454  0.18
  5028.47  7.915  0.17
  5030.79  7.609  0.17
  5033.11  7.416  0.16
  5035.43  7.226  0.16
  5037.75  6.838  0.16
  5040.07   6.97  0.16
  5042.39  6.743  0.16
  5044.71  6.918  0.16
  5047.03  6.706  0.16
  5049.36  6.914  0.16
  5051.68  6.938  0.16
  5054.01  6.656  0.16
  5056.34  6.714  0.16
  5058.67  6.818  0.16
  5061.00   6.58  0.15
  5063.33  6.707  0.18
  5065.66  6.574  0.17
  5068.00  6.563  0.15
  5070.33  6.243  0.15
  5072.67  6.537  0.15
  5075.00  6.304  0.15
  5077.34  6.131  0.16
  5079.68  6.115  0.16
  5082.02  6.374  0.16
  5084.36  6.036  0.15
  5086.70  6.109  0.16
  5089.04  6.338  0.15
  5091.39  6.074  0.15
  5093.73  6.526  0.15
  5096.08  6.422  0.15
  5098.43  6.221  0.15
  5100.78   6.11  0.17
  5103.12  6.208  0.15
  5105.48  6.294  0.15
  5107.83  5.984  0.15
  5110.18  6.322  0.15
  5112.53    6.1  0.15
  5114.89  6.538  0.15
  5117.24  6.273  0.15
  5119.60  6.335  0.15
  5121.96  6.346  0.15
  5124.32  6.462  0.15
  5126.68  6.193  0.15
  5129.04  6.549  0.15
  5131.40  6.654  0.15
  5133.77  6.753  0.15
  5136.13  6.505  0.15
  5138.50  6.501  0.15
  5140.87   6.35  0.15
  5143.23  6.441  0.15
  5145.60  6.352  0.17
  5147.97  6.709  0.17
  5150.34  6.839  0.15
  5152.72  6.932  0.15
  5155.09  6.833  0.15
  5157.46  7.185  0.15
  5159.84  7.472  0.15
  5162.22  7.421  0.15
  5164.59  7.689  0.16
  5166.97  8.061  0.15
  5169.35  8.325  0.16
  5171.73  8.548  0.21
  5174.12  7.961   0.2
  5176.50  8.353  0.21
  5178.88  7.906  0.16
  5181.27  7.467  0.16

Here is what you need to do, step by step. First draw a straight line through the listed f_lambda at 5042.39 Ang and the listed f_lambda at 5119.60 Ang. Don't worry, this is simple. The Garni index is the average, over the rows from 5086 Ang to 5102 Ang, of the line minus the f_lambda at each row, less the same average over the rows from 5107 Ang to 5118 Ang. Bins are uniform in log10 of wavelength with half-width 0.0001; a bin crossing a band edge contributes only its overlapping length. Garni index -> 0.09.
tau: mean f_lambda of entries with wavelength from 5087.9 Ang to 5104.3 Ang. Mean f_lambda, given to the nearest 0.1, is 6.3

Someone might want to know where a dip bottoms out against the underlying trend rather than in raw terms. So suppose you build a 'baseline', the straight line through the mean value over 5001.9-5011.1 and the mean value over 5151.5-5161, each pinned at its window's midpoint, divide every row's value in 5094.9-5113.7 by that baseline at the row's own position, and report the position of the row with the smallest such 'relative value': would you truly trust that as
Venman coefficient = 5100.78 Ang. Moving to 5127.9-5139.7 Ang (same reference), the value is 5129.04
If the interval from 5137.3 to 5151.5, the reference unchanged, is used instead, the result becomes 5140.87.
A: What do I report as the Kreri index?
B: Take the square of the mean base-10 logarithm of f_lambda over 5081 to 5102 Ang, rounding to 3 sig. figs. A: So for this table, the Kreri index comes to 0.633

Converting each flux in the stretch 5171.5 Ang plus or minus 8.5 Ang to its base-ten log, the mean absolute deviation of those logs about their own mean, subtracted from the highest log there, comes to 0.92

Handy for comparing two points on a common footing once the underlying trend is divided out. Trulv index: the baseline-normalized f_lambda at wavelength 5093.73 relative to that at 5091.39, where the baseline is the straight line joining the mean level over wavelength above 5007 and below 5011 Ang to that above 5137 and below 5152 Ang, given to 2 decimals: 1.09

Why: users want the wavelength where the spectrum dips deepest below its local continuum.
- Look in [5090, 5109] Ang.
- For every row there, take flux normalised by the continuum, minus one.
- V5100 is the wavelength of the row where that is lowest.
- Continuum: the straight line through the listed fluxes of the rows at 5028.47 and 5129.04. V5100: 5091.39 Ang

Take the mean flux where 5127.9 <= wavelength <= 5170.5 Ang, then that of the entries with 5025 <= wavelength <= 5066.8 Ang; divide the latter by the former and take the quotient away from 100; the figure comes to 99.0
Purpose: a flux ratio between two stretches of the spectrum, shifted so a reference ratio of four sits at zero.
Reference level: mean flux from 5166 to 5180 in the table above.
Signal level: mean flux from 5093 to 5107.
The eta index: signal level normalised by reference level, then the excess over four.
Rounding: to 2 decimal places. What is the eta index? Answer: -3.23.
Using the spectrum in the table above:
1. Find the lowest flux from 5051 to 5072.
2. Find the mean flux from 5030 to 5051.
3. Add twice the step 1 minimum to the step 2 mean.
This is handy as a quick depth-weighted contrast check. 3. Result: 19.5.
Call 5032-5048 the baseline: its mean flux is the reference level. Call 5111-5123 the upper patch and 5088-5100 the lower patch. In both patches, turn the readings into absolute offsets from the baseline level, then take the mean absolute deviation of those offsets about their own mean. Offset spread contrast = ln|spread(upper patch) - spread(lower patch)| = -3.5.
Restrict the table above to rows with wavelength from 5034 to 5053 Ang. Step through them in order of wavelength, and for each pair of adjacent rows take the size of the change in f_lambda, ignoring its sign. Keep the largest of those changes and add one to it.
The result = 1.4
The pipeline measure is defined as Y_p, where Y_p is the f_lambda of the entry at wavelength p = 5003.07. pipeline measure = 11.1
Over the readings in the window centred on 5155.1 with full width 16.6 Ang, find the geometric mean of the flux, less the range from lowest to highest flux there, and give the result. 6.3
